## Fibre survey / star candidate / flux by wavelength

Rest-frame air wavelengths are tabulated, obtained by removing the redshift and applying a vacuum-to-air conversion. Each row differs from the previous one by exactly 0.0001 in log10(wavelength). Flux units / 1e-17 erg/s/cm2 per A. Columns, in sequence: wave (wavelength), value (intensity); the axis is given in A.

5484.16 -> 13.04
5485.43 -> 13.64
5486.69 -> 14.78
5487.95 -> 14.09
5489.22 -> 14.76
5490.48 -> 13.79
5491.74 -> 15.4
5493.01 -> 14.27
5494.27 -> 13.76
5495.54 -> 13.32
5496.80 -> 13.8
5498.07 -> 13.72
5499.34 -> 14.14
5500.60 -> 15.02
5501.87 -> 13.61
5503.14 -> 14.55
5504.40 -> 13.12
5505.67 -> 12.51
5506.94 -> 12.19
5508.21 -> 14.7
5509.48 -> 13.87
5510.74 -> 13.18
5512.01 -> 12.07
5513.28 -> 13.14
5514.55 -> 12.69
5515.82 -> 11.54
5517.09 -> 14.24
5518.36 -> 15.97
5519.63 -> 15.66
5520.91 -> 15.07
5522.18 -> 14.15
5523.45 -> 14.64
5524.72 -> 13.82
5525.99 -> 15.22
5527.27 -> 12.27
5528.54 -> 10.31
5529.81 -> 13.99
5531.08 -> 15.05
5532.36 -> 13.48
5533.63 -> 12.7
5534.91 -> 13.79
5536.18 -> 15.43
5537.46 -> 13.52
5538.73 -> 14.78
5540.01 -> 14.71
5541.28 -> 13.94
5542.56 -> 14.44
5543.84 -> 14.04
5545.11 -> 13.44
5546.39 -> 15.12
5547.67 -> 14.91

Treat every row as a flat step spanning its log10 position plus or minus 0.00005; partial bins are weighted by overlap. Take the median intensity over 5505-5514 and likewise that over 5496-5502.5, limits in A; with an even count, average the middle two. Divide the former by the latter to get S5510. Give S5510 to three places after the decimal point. 0.952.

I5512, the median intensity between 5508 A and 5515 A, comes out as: 13.2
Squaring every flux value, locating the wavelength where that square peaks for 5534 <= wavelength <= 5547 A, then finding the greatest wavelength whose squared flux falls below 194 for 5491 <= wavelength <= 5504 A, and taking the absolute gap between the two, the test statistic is 34.3 A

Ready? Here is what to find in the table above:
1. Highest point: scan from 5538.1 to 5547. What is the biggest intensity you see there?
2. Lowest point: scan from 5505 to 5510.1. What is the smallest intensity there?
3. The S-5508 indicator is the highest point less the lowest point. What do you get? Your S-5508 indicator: 2.9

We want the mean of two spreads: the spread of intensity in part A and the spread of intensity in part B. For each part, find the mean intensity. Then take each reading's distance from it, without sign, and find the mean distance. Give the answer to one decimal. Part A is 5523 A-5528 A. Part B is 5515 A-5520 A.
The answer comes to 1.2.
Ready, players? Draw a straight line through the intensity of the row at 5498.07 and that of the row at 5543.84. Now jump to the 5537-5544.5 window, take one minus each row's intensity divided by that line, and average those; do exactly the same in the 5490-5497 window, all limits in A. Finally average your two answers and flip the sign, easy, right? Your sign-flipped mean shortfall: 0.02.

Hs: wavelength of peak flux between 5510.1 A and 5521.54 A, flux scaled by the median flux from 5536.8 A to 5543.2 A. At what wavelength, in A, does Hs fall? 5518.36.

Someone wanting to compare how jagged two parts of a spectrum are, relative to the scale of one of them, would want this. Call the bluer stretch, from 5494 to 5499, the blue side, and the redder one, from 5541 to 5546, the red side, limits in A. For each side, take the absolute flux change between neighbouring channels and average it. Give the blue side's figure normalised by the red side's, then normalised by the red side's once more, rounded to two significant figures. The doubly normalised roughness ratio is 1.3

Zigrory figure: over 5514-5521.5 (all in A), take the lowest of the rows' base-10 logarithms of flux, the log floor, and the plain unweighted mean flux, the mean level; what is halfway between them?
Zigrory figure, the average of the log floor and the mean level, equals 7.63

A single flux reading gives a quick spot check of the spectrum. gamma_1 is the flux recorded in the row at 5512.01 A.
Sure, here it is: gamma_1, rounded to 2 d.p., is 12.07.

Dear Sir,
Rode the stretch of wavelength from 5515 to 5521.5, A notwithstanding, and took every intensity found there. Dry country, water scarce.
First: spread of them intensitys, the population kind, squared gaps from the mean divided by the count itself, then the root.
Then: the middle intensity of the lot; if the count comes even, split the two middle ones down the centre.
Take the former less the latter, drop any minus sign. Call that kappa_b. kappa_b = 13.5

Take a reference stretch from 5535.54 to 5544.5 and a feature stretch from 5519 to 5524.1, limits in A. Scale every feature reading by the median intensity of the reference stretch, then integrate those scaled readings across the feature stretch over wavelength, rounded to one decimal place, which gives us 5.2 A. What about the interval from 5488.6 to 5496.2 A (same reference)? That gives 7.5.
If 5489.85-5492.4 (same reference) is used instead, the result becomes 2.6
